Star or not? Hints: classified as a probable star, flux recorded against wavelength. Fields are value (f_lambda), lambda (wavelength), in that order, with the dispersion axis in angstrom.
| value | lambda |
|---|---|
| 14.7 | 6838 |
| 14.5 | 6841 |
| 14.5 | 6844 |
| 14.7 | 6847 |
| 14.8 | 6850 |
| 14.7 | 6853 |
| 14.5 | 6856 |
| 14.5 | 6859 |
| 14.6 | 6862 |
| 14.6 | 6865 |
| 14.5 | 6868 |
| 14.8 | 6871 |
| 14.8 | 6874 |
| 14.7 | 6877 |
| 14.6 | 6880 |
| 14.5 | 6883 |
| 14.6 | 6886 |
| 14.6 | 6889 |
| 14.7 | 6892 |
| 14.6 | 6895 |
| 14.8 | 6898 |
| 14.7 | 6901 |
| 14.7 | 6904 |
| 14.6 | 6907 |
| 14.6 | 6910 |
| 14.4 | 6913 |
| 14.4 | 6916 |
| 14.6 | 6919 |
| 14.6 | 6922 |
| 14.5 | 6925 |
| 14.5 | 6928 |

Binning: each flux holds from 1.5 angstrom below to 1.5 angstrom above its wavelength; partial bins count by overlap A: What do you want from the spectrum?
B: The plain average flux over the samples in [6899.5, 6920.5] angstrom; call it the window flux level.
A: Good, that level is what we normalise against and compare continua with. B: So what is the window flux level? 14.6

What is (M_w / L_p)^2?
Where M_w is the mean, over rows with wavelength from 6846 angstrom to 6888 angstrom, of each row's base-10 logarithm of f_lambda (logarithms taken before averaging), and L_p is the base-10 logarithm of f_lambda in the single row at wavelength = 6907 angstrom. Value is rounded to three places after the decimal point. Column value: 1.002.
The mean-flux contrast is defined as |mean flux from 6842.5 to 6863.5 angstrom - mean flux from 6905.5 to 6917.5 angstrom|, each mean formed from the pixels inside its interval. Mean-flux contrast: 0.11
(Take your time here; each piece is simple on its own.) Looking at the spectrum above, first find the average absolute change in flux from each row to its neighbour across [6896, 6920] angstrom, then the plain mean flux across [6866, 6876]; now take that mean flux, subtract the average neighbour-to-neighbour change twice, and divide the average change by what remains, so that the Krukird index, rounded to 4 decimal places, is 0.0059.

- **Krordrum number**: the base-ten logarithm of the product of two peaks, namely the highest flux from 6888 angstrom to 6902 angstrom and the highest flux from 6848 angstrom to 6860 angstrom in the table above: 2.341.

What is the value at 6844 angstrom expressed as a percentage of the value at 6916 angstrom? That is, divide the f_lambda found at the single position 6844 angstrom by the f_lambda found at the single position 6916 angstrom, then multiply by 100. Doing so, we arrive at 101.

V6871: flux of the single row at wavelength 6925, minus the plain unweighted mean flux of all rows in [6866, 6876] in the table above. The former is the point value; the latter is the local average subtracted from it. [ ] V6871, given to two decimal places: -0.20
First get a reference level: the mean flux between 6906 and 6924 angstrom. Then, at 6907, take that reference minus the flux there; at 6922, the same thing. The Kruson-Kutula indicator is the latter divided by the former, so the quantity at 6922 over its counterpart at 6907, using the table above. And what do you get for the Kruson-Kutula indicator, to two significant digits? 1.0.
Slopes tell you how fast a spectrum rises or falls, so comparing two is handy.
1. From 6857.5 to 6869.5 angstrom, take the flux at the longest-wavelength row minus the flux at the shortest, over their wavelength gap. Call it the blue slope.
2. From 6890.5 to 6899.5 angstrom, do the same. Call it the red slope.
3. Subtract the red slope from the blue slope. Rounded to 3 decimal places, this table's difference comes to -0.017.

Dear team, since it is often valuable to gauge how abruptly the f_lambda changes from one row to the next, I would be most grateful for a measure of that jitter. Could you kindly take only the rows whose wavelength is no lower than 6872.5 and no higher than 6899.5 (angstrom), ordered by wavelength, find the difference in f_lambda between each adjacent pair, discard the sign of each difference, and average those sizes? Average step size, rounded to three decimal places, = 0.100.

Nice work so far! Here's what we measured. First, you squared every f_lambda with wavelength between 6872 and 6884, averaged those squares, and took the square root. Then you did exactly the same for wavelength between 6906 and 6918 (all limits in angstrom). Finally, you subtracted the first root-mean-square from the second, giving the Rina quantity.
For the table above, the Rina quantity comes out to -0.15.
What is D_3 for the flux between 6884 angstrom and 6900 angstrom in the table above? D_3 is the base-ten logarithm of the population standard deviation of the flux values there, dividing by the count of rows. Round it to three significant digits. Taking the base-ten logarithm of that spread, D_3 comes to -1.10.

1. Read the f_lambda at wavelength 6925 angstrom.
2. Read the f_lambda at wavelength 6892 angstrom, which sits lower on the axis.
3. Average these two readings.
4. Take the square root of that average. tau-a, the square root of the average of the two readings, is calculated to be 3.82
